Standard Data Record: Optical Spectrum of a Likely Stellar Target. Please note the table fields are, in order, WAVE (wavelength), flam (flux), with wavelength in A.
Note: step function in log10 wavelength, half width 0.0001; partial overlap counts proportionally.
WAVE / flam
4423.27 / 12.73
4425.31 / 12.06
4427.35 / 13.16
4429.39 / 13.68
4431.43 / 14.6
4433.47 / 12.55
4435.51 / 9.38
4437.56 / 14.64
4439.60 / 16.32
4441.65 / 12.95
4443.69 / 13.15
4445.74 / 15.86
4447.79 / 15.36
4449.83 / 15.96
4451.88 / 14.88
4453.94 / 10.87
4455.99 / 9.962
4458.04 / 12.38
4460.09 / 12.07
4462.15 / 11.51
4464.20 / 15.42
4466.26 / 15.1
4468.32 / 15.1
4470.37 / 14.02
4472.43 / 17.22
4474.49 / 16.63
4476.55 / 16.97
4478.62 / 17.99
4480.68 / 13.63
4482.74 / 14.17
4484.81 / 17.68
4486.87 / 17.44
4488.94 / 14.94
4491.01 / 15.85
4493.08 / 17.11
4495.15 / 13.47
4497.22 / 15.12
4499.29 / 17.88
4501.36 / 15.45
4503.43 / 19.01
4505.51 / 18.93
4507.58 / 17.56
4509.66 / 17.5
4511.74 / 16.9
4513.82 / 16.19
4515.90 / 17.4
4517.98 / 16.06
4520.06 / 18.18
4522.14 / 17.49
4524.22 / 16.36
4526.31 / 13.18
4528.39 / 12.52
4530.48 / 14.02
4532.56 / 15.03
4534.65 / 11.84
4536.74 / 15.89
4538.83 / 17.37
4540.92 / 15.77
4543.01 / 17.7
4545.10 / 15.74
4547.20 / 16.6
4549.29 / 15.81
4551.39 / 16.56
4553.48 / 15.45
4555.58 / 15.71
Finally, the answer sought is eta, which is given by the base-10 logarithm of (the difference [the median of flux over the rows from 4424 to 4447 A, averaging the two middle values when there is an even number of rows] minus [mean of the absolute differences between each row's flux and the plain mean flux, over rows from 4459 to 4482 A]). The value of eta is 1.06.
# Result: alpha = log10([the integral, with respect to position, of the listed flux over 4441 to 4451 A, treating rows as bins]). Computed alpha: 2.17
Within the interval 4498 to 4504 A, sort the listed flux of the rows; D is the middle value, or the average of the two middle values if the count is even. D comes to 17.9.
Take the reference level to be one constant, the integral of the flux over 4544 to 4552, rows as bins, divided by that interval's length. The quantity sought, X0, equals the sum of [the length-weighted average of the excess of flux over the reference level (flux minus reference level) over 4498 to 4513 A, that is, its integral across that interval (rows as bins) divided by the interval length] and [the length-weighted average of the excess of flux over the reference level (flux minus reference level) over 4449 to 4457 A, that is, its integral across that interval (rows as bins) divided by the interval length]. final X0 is -1.9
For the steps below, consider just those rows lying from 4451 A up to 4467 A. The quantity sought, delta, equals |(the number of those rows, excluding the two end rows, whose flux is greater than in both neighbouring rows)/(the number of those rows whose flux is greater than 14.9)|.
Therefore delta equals 1.00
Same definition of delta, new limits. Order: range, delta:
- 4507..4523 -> 0.25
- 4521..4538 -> 0.25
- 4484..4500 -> 0.14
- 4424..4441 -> 1.00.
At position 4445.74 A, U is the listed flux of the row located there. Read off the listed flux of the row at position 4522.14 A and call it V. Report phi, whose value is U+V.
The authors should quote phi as 33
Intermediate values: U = 15.86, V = 17.49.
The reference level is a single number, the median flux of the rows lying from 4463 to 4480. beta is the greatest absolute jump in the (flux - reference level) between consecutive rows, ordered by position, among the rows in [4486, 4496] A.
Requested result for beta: 3.6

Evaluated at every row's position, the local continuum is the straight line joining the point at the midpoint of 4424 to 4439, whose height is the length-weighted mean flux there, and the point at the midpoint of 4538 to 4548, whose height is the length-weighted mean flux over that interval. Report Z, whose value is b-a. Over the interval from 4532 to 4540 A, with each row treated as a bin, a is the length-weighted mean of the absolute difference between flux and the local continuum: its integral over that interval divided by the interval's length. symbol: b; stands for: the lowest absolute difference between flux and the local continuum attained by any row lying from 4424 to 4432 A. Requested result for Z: -1.47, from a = 1.81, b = 0.34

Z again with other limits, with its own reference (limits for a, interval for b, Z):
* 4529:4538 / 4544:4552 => -2.00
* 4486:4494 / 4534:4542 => -0.90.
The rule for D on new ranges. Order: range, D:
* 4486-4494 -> 16.5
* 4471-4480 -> 17.1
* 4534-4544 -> 15.9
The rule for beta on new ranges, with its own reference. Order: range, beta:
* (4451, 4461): 4.0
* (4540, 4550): 2.0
